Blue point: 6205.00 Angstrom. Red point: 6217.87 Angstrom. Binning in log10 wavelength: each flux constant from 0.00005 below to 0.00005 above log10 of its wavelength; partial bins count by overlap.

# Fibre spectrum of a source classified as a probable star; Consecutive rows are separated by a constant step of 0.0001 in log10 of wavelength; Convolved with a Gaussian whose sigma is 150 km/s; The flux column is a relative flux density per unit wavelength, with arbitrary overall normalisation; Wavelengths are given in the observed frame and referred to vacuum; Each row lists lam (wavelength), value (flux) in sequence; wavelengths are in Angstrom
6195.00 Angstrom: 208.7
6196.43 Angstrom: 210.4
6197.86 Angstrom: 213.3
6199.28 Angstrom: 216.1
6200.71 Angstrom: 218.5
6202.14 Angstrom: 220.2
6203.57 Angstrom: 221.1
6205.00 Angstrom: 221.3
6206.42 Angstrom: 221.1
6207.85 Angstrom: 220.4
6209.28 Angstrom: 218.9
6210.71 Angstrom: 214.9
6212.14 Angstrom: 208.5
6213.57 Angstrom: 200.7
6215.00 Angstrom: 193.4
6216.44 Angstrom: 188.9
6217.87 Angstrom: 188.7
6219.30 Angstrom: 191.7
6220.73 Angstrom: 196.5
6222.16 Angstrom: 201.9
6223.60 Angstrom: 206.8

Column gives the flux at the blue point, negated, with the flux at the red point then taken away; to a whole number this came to -410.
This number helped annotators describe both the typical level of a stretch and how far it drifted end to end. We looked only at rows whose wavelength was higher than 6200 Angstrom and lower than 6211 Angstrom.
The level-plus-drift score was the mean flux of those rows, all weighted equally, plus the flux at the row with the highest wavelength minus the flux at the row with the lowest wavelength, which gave 216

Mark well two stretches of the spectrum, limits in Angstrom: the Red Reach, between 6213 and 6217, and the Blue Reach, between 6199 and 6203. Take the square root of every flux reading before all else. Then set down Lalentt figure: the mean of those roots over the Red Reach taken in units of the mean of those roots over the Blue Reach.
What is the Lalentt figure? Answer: 0.94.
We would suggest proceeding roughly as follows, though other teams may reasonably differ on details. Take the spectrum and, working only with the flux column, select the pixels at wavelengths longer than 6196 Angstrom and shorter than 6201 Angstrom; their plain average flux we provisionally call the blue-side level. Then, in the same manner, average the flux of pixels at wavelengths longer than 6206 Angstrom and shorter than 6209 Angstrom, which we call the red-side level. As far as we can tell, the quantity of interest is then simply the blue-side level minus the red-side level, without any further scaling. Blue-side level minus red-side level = -6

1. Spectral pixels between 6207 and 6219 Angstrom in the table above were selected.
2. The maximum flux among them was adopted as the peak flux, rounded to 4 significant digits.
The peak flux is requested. 220.4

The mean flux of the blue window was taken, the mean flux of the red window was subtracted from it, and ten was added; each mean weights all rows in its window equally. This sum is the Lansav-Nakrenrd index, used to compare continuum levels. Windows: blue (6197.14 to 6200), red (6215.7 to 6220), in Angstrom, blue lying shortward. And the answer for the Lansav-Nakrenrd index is 35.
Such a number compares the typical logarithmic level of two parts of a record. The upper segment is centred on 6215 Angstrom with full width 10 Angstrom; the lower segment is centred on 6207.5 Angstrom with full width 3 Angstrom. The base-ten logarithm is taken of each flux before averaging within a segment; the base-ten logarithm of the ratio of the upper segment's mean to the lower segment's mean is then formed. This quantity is -0.009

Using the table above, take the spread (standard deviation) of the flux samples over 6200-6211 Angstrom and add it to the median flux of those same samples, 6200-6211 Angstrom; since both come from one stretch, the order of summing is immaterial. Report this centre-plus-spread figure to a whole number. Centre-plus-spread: 222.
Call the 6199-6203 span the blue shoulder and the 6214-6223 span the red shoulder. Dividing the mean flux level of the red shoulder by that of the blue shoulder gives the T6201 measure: 0.89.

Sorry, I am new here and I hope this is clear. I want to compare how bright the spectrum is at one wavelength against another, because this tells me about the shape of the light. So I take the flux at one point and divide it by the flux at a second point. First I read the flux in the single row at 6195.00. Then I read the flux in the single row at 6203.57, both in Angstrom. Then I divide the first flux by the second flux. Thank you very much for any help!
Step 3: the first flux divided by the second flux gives 0.94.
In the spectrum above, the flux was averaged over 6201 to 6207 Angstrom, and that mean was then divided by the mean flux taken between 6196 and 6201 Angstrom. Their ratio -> 1.03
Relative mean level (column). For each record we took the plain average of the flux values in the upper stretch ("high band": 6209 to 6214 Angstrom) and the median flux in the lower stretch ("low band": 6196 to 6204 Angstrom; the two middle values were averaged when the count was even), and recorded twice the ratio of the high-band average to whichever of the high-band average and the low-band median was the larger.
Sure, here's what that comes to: 1.94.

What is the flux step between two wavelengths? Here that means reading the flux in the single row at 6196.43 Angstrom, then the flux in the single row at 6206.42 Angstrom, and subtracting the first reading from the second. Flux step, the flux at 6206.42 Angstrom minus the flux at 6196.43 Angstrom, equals 11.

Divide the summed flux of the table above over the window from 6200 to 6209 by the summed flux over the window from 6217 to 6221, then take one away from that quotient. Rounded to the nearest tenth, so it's 1.3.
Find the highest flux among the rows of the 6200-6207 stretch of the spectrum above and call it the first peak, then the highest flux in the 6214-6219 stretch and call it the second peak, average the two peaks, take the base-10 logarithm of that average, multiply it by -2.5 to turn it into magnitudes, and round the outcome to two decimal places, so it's -5.79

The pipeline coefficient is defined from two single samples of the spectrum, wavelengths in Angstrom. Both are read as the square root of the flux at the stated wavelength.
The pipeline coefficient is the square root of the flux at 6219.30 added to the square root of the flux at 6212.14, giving 28.3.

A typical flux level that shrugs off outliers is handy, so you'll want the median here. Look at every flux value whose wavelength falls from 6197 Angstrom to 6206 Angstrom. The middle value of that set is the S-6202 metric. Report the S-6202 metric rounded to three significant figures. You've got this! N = 219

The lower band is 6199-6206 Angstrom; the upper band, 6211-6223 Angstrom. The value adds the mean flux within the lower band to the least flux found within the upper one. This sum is 408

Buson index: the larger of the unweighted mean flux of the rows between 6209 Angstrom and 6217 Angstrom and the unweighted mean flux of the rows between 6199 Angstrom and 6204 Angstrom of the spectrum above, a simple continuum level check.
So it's 219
